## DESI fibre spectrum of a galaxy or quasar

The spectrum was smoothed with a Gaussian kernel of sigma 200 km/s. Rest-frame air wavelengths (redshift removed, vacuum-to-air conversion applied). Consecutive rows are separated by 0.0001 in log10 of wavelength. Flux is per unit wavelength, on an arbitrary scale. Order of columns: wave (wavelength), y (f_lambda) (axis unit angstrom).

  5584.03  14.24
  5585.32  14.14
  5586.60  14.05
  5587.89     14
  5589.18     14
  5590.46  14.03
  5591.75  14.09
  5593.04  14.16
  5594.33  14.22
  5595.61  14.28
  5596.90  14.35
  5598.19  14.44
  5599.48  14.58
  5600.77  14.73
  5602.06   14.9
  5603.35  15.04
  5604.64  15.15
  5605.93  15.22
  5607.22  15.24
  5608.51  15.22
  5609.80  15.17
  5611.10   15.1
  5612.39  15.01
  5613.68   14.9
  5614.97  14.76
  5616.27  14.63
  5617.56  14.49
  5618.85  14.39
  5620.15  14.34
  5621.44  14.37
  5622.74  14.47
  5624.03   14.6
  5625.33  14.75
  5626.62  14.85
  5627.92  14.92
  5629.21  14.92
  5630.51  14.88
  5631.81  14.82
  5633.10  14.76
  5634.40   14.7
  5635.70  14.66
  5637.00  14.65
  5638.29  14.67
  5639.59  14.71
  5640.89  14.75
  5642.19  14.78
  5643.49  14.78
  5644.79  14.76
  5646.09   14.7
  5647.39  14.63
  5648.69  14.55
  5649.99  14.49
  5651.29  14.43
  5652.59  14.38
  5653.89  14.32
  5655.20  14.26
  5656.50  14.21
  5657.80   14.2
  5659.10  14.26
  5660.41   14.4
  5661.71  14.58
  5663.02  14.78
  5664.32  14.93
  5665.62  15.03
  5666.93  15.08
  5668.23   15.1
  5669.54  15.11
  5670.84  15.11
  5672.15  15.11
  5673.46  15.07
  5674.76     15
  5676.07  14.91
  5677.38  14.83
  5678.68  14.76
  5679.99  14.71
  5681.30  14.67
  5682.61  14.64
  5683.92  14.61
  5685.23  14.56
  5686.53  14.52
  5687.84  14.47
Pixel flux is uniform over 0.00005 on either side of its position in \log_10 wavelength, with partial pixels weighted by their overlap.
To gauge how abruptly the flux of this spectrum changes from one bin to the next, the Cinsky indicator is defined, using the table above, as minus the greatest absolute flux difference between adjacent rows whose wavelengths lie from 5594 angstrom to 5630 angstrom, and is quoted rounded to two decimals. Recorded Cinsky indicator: -0.17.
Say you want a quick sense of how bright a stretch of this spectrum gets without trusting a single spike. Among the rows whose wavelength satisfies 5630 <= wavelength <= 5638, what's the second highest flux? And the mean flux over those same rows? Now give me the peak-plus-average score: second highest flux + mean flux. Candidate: 29.6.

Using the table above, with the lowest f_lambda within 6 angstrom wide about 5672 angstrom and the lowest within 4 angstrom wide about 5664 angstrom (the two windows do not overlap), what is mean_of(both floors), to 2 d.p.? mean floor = 14.89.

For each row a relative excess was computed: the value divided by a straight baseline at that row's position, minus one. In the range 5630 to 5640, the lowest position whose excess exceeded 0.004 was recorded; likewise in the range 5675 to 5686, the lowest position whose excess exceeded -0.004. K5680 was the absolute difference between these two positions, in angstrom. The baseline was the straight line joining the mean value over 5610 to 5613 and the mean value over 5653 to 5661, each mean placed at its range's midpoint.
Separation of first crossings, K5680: 45.6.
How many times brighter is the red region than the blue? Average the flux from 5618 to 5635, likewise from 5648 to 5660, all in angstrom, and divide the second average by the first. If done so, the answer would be 0.98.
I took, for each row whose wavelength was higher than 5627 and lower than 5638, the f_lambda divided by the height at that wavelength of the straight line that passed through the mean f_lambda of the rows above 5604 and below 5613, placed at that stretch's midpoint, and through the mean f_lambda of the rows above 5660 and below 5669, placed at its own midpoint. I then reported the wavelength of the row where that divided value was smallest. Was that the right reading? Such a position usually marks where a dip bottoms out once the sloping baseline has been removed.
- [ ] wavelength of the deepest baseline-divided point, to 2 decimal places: 5637.00 angstrom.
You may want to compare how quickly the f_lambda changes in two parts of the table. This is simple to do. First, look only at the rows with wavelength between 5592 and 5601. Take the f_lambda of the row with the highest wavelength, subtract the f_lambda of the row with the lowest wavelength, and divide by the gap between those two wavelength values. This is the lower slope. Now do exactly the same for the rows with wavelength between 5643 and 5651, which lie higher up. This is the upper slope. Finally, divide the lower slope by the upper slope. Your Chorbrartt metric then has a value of -1.7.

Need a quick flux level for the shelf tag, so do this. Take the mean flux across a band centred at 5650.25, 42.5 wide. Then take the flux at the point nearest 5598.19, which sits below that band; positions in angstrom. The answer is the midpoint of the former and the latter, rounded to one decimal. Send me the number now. 14.6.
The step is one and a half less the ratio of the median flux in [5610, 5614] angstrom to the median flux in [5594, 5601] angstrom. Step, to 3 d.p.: 0.457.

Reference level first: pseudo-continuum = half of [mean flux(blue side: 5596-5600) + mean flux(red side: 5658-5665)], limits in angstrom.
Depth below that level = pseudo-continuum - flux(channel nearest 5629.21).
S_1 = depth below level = -0.4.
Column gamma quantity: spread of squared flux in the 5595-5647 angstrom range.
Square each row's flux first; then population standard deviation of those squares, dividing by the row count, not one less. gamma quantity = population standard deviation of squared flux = 7.5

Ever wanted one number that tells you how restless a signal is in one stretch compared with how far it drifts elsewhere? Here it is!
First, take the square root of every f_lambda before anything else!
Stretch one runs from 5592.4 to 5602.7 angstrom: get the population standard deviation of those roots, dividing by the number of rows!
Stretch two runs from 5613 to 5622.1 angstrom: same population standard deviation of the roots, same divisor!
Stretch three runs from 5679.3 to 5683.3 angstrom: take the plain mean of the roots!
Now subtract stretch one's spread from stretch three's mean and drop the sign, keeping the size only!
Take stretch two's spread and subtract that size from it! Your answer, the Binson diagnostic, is -3.77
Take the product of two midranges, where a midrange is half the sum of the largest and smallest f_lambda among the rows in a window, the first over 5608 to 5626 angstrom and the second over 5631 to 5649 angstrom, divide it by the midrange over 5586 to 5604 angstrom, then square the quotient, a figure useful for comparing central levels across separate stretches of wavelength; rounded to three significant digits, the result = 223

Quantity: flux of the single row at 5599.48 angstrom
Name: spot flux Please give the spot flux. 14.58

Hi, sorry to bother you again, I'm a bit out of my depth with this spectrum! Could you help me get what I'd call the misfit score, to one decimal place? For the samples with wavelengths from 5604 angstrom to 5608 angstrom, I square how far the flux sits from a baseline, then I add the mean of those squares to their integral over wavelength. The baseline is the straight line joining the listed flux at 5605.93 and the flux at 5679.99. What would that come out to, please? 0.0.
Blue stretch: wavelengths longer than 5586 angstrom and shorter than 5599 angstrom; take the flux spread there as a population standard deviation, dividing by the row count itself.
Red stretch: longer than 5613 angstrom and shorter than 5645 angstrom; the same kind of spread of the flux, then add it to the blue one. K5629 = 0.31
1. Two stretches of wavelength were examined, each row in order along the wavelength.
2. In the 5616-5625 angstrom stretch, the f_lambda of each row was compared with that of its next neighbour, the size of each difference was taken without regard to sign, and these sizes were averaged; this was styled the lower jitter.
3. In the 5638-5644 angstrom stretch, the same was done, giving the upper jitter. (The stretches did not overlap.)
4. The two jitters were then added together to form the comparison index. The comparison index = 0.119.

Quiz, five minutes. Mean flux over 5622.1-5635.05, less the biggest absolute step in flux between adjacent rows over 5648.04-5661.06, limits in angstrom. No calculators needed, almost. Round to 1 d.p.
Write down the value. 14.6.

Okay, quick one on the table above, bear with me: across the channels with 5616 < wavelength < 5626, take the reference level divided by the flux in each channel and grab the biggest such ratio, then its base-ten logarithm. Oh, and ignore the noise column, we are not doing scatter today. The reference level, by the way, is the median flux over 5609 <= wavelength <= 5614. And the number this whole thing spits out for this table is 0.021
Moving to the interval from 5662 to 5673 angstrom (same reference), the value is 0.008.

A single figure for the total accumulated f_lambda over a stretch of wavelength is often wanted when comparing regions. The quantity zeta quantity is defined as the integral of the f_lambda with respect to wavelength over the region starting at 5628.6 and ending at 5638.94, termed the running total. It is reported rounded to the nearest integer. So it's 153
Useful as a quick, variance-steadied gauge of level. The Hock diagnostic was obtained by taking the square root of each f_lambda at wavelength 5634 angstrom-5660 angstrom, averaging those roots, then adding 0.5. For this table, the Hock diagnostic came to 4.31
